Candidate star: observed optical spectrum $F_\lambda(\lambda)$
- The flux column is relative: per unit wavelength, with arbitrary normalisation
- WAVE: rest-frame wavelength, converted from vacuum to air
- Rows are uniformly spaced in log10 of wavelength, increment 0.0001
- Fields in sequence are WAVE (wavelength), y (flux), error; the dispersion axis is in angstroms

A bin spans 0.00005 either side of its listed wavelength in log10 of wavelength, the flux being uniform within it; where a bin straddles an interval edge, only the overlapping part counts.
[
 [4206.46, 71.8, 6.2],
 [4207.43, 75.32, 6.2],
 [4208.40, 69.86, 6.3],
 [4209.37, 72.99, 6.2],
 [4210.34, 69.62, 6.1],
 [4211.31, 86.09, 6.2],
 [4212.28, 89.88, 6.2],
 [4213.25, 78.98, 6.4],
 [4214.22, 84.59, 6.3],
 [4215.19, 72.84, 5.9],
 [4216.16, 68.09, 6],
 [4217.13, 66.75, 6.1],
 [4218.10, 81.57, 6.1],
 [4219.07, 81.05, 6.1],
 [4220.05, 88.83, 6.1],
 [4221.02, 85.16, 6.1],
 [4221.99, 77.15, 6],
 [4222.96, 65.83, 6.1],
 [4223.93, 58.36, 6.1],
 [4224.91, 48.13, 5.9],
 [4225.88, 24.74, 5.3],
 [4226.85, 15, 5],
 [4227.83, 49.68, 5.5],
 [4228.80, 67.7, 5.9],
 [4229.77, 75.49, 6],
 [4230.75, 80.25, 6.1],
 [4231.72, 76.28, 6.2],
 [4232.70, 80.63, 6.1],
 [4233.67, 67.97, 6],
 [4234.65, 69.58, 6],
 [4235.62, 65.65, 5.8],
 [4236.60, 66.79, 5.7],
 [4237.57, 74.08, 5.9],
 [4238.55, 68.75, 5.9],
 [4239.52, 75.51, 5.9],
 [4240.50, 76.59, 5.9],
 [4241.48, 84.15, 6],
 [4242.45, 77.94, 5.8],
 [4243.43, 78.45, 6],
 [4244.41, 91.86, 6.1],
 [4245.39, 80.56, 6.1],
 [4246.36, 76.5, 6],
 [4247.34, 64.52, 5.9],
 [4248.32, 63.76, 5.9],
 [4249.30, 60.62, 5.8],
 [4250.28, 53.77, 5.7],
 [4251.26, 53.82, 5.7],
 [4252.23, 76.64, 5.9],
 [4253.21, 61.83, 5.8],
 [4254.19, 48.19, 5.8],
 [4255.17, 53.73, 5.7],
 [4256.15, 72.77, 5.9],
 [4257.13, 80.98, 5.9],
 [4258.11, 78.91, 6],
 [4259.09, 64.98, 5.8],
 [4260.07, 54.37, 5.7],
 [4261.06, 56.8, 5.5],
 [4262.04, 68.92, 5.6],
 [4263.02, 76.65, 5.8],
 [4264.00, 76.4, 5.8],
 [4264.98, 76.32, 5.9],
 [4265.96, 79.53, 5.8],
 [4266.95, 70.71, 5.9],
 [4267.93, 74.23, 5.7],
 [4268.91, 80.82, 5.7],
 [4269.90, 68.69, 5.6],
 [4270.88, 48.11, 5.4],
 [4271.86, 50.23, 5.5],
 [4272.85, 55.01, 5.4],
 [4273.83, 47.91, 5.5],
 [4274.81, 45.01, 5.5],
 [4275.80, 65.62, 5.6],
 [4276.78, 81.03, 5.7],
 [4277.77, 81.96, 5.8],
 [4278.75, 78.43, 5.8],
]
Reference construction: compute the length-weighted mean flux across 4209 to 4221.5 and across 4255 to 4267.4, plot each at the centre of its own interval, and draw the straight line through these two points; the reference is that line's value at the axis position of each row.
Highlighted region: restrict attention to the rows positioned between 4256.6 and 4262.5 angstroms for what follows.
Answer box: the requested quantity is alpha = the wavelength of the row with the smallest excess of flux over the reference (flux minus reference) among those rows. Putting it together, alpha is 4260.07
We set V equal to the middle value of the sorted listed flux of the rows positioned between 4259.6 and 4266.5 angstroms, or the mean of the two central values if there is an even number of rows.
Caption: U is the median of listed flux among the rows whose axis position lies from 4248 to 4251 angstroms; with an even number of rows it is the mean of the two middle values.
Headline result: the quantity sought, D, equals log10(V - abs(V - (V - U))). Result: 1.2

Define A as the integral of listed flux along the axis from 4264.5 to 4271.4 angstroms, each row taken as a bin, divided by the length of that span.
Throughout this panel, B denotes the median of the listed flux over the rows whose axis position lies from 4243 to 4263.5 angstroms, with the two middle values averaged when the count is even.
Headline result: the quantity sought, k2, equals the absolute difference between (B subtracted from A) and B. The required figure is 59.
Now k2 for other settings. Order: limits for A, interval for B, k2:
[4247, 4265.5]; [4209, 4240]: 80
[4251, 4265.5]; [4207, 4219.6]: 84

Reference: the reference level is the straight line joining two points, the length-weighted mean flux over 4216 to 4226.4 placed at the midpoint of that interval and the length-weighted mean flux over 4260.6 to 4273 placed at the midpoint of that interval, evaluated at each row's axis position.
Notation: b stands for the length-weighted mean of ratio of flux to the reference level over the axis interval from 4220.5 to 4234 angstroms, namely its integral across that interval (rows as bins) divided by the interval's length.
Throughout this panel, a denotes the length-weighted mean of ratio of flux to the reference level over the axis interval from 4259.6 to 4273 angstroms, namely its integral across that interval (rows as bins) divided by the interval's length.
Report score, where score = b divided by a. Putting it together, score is 0.94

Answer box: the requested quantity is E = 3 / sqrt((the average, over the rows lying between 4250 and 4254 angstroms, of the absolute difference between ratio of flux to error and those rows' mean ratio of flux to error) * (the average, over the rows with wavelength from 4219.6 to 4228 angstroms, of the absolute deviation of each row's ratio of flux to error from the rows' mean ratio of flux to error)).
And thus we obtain 1.6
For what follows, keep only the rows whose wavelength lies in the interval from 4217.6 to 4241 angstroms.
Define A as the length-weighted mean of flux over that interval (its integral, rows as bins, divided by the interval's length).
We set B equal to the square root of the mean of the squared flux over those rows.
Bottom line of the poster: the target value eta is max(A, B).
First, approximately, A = 67.5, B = 69.7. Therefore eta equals 70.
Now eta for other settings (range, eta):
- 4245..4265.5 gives 68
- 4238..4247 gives 79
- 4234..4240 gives 70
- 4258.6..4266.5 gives 70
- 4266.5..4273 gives 65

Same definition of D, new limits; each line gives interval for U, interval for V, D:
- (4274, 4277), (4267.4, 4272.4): 0.5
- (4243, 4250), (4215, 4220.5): -0.4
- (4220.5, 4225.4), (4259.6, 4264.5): 0.5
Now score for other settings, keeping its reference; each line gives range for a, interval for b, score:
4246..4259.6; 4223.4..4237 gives 0.93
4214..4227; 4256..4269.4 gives 1.08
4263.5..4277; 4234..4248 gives 1.15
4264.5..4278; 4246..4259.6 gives 0.99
